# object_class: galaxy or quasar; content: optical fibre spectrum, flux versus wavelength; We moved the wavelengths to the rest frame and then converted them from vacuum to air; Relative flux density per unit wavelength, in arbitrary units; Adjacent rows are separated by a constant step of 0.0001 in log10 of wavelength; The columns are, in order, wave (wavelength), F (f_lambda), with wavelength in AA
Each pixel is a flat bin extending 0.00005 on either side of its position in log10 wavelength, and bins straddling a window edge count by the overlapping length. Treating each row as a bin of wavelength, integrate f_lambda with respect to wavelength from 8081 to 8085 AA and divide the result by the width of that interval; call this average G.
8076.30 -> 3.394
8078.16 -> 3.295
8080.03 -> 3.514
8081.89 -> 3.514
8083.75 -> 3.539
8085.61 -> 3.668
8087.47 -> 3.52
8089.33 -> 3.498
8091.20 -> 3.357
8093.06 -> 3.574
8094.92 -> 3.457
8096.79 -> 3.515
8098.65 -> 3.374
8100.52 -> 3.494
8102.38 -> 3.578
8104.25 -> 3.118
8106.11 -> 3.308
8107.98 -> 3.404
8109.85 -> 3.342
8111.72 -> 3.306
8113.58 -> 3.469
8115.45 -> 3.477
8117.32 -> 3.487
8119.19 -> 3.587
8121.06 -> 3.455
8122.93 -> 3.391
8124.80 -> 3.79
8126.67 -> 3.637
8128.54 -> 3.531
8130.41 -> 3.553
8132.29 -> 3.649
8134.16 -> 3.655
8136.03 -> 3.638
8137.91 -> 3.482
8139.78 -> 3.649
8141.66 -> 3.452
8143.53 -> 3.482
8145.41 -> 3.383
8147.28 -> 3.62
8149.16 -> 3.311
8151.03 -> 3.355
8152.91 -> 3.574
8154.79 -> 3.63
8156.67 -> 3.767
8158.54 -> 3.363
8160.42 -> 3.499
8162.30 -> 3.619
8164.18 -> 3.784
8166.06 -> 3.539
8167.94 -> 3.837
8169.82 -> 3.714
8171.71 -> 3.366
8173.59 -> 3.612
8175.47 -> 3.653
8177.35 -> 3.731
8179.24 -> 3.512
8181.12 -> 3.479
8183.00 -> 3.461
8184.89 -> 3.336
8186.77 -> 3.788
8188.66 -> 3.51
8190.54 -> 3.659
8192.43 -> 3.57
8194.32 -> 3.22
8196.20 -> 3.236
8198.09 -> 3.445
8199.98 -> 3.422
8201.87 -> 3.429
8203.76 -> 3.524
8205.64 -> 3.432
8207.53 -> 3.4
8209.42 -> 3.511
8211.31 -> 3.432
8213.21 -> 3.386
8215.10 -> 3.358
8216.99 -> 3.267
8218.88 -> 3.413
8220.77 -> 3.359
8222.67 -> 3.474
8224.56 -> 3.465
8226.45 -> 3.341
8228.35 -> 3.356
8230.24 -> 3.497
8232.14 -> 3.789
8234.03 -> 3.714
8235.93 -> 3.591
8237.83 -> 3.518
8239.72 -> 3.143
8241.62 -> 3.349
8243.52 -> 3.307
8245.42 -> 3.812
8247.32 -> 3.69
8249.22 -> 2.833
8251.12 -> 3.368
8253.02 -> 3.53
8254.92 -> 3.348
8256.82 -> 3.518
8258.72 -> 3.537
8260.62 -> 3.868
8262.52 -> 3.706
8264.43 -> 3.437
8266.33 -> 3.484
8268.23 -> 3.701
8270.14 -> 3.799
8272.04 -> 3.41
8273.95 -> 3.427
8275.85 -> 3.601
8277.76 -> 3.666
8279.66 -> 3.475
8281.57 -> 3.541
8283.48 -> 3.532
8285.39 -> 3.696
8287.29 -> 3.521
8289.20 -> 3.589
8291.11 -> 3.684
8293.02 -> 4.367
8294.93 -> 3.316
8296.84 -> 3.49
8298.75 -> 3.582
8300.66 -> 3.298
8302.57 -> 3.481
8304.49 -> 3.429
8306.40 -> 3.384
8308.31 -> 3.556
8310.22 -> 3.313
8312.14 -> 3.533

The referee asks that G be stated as 3.540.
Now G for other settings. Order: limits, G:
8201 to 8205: 3.481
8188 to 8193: 3.586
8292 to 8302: 3.607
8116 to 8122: 3.506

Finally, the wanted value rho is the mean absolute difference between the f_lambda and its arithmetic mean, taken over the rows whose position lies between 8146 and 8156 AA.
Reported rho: 0.13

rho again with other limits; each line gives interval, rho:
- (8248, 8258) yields 0.19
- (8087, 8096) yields 0.06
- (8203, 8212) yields 0.05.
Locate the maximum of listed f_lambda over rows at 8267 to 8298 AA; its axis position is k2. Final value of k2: 8293.02 AA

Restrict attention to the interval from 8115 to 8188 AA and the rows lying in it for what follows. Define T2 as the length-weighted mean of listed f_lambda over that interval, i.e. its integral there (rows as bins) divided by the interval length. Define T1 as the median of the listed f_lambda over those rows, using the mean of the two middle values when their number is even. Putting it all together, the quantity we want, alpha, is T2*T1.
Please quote 12.7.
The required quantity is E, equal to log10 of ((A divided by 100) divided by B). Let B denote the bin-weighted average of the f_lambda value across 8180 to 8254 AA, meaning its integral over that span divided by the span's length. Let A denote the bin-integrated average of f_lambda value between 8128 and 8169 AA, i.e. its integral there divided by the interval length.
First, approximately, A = 3.56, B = 3.45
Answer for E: -1.99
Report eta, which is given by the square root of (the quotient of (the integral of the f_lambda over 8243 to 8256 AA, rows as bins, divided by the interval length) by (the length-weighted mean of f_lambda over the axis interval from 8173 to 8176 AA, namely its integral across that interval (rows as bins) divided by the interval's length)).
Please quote 0.97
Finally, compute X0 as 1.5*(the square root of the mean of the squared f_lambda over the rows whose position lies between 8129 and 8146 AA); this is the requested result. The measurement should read 5.33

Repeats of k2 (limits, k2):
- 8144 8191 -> 8167.94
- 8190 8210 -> 8190.54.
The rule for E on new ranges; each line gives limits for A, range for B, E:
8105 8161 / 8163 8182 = -2.01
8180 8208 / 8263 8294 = -2.02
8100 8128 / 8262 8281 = -2.01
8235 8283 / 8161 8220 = -2.00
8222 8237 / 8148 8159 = -2.00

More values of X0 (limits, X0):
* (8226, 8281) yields 5.28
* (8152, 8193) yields 5.39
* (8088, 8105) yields 5.16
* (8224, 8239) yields 5.31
